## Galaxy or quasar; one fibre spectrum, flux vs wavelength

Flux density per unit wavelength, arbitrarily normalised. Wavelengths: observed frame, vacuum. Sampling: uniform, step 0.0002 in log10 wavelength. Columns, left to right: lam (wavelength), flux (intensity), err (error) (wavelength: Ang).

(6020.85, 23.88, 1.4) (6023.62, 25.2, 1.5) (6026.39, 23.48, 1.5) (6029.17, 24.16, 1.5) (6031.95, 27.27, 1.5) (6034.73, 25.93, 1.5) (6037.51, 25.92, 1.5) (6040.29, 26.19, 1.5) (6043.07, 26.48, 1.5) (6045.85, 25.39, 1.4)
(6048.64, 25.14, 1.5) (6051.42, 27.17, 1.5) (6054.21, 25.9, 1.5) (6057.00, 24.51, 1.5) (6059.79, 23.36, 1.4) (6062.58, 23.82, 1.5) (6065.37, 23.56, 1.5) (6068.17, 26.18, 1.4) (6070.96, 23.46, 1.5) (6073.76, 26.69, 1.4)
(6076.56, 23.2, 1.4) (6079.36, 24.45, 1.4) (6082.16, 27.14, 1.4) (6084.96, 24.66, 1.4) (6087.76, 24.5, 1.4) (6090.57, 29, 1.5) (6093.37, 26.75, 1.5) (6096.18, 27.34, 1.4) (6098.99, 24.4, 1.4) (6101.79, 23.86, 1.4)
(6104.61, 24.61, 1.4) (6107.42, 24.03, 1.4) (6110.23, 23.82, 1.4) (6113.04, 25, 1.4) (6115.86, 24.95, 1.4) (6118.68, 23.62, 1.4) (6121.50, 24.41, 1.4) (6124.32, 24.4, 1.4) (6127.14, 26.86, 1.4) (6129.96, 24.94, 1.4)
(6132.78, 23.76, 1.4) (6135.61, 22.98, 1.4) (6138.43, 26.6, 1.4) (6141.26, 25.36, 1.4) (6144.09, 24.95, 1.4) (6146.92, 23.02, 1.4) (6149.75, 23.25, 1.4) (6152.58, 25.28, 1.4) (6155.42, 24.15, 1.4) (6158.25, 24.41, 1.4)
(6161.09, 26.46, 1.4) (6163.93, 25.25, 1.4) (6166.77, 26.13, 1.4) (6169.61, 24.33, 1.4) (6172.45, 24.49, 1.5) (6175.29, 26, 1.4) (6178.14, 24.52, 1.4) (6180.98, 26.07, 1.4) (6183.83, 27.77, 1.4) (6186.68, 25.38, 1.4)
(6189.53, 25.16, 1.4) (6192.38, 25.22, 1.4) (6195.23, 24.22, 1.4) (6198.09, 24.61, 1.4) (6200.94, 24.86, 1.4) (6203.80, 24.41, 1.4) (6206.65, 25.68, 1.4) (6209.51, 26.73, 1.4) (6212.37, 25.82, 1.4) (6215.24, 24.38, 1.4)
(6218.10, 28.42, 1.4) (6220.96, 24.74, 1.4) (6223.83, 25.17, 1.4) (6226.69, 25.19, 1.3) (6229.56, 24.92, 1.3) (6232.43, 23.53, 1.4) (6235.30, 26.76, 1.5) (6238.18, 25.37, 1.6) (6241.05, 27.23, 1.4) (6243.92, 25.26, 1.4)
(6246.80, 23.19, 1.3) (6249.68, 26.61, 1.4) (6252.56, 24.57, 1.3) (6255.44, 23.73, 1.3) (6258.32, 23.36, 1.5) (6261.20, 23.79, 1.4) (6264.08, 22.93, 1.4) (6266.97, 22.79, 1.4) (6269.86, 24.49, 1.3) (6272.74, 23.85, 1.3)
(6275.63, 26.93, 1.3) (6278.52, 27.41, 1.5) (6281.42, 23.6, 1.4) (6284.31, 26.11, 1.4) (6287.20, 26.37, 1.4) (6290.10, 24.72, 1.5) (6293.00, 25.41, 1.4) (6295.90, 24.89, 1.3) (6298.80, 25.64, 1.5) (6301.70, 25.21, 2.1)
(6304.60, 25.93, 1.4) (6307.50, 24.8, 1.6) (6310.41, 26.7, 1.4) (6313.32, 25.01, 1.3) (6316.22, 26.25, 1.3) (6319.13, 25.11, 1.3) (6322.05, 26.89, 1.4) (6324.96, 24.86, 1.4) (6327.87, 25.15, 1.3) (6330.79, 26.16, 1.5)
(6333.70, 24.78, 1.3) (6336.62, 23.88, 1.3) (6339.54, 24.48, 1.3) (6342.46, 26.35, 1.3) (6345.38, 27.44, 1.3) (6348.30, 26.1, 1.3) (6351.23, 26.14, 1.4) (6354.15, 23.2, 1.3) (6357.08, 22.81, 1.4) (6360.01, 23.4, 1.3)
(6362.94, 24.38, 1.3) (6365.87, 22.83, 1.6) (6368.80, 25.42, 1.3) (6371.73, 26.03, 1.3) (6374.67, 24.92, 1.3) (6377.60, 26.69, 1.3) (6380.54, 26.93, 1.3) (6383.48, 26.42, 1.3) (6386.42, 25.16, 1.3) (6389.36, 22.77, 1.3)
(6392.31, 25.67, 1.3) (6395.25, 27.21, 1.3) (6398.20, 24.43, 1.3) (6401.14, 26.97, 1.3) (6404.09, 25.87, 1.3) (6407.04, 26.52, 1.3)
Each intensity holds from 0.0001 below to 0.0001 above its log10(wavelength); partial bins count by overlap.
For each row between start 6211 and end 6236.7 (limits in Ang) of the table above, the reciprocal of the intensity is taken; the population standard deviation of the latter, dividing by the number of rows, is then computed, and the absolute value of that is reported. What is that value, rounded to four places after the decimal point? 0.0020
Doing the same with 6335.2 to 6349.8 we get 0.0020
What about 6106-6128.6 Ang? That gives 0.0015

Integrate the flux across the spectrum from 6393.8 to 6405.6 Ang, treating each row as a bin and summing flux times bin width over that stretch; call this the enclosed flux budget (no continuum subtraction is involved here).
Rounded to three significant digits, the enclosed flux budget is 308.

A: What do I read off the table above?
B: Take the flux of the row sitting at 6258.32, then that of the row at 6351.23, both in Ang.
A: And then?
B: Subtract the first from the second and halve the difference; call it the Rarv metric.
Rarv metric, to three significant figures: 1.39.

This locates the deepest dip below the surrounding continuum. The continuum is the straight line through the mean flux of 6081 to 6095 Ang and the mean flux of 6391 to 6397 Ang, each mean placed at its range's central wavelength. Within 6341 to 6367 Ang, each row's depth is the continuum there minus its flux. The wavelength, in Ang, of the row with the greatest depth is 6357.08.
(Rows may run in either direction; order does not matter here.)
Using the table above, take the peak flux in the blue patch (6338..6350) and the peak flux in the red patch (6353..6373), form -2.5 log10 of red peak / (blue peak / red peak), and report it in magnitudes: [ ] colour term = -3.48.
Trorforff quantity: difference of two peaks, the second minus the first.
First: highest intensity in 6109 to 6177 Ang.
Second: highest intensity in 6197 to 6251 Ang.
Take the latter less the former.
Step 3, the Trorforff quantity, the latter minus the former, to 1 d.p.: 1.6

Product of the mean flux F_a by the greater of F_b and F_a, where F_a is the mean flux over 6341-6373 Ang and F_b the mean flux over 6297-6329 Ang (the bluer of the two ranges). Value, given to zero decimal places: 638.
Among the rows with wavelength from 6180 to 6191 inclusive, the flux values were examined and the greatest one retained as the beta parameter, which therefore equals 27.77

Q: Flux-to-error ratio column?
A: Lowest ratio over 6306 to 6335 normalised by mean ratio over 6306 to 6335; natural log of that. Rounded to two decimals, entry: -0.18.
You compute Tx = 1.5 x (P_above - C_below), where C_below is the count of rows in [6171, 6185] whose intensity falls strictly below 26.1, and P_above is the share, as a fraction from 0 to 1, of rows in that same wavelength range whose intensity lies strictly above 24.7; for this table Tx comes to -5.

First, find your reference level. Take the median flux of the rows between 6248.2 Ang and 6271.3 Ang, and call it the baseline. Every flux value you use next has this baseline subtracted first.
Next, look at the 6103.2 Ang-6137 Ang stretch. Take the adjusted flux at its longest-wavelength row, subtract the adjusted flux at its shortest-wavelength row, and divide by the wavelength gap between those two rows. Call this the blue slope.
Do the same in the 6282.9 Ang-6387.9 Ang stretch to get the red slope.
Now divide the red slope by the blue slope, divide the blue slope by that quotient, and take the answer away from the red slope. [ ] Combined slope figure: 0.3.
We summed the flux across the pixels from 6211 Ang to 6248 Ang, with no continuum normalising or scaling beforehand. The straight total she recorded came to 330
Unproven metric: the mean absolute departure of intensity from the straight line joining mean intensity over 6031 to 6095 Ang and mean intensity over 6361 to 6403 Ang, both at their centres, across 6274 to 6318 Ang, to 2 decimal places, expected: 0.82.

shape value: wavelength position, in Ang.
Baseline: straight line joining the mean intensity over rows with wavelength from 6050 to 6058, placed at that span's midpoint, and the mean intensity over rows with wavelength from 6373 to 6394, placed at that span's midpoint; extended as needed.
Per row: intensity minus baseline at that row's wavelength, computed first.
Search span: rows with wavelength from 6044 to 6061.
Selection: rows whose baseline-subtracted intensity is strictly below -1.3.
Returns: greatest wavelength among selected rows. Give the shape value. 6059.79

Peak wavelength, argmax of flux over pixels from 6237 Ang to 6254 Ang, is 6241.05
